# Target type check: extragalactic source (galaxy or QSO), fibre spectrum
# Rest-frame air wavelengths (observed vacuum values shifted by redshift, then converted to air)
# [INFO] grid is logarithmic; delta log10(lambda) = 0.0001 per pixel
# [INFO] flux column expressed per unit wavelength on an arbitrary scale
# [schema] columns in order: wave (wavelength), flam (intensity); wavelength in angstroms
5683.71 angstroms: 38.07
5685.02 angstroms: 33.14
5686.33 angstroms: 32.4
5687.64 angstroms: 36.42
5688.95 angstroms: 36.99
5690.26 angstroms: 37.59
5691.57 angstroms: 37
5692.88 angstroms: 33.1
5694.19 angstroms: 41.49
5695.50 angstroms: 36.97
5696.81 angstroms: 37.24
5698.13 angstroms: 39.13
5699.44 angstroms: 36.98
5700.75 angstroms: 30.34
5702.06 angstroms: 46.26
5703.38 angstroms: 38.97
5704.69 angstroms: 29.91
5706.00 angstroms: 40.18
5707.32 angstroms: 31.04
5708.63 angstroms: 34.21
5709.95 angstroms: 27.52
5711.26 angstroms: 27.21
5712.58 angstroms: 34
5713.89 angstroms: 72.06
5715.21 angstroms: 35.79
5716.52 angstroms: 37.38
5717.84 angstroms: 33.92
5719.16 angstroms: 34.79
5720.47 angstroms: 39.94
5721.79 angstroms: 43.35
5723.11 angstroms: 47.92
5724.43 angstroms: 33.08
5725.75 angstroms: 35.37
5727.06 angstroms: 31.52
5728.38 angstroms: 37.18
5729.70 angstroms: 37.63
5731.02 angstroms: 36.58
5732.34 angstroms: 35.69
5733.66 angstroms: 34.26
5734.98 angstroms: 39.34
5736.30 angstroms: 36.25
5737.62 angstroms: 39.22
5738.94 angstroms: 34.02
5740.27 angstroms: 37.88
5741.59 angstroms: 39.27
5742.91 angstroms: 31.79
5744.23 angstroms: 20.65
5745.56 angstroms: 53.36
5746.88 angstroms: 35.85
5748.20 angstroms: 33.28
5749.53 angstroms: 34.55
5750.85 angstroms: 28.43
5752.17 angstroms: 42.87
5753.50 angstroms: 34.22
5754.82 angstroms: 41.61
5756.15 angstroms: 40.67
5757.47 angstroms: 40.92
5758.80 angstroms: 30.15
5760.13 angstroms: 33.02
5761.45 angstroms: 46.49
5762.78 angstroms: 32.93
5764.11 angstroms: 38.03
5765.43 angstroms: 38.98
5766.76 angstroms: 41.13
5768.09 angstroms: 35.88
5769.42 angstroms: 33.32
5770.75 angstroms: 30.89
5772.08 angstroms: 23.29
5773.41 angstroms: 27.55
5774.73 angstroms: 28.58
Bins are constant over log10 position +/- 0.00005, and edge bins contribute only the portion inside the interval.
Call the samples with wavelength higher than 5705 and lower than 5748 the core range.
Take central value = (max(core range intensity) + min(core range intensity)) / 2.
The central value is 46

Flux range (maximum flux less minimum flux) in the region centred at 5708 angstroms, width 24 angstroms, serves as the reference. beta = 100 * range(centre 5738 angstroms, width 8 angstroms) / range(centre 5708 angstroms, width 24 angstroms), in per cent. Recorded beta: 12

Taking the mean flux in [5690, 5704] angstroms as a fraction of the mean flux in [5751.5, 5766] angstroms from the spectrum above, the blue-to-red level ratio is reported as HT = 0.99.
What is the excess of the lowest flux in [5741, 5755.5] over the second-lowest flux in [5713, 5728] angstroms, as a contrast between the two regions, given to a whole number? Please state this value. -12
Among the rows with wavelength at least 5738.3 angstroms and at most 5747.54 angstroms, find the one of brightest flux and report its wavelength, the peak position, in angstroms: 5745.56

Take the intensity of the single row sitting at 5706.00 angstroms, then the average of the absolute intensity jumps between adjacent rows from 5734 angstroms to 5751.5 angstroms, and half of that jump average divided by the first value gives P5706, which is 0.10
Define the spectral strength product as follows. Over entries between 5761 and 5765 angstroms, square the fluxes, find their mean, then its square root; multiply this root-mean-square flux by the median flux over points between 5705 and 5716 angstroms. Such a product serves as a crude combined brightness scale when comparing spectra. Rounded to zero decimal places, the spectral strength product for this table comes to 1349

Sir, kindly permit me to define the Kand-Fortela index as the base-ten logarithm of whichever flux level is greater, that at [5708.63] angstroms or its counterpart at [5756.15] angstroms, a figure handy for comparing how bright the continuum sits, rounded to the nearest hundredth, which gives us 1.61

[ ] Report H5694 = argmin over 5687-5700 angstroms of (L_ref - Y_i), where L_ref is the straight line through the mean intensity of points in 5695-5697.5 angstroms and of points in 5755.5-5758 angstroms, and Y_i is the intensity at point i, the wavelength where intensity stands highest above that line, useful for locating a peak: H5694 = 5694.19 angstroms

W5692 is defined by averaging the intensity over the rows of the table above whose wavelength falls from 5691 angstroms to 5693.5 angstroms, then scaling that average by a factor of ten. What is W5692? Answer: 350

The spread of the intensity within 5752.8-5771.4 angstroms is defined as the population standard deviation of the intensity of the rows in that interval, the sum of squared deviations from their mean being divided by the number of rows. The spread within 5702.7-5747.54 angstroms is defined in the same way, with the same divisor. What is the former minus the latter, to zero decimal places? -4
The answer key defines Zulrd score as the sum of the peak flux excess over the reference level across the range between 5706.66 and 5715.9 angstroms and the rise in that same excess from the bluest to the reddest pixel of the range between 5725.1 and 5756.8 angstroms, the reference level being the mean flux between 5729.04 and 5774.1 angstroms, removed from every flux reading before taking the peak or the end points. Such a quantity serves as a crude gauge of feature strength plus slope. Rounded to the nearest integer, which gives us 41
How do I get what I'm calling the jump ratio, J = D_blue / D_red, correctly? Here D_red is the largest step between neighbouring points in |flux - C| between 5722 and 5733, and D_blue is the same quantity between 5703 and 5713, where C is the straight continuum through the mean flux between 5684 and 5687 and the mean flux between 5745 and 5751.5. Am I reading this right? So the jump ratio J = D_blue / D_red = 0.7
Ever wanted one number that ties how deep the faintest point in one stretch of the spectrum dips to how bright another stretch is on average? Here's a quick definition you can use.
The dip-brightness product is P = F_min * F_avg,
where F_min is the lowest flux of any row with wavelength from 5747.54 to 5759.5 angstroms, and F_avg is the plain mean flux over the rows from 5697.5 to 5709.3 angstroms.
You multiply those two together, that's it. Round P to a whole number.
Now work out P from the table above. 1033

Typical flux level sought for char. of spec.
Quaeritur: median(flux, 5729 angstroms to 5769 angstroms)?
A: 36.4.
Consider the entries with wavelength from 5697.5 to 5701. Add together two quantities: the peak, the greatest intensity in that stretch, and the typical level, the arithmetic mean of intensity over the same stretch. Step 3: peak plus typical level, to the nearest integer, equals 75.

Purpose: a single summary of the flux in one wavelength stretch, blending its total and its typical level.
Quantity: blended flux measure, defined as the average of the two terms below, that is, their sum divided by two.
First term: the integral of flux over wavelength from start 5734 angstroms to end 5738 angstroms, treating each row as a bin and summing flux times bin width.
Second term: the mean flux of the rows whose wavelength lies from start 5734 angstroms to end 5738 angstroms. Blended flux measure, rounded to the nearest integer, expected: 95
